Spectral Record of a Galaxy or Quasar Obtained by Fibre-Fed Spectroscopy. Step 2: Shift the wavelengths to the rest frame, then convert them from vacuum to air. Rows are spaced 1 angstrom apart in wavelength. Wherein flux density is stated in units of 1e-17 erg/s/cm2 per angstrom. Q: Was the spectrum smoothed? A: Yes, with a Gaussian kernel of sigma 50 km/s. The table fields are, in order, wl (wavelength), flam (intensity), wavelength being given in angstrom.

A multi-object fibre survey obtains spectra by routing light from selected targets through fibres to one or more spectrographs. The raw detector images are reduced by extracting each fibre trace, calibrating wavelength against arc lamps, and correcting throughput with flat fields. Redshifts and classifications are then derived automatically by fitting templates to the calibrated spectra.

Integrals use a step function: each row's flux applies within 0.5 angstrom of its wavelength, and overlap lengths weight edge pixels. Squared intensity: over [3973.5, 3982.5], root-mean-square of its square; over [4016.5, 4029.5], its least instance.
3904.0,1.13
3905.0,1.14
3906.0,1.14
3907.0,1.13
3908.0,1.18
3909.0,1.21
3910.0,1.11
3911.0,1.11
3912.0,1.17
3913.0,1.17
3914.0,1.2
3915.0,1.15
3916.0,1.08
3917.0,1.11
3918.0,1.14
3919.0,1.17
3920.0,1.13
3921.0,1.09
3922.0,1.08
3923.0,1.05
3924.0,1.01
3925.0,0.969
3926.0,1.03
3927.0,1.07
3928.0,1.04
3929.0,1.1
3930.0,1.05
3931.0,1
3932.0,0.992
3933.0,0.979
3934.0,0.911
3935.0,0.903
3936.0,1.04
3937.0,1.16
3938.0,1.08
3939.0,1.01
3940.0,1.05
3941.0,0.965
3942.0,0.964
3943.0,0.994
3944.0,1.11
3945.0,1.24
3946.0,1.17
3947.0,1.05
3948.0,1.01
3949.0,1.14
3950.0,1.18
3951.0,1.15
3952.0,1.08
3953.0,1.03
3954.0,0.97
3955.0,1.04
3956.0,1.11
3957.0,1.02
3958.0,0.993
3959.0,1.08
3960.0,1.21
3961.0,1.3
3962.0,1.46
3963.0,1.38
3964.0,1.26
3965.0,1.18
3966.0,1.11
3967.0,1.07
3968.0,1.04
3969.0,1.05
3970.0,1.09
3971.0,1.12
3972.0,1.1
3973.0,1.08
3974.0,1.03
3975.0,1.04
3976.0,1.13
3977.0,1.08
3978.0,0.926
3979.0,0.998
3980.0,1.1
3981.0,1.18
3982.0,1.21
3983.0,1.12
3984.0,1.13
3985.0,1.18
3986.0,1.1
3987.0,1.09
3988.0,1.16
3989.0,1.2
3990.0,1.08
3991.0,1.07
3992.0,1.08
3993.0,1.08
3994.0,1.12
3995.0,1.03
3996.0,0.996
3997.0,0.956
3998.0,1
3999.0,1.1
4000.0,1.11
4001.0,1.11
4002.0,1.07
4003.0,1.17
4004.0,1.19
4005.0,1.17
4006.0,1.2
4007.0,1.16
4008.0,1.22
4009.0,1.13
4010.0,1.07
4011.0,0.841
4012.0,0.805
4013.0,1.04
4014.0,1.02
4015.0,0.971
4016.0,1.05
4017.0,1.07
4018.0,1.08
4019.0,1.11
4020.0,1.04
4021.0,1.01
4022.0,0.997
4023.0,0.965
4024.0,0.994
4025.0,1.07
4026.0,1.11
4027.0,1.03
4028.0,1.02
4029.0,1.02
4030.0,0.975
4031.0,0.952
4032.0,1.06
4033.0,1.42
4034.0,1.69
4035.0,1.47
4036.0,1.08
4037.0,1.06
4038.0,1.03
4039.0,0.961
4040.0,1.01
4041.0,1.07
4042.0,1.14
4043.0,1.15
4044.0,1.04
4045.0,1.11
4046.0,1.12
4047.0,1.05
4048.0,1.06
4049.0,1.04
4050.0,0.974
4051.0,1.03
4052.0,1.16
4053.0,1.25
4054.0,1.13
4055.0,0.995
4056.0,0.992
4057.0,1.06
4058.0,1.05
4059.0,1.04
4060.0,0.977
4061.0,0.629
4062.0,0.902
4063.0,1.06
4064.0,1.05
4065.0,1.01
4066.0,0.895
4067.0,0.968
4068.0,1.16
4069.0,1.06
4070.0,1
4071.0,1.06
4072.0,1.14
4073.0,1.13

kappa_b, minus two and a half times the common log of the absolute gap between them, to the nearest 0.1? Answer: 1.5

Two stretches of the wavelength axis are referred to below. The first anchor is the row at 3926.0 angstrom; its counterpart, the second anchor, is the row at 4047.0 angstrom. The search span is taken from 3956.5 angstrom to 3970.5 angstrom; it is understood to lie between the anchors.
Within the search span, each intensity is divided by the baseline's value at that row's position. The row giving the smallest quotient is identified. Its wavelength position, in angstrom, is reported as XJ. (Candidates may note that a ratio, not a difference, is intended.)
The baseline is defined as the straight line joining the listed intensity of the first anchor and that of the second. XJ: 3958.0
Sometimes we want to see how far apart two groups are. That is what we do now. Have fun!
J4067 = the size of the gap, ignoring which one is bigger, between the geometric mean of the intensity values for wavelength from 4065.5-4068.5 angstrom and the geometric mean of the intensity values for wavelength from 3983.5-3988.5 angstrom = 0.13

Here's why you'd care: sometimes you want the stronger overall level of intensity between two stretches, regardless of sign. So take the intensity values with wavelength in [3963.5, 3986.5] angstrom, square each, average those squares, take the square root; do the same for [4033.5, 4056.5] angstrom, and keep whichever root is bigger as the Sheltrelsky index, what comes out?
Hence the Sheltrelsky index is 1.13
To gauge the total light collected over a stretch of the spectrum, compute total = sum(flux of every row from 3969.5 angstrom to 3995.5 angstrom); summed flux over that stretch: 28.5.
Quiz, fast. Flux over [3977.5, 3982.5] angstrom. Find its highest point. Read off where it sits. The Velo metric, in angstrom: 3982.0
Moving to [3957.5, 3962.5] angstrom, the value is 3962.0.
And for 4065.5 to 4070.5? 4068.0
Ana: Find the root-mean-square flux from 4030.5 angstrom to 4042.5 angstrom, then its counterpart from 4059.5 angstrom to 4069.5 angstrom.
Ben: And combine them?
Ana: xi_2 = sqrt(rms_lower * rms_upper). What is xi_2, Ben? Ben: 1.08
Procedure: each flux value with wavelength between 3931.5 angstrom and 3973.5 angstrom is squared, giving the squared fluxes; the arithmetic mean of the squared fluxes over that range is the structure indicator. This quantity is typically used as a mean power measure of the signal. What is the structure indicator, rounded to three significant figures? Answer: 1.21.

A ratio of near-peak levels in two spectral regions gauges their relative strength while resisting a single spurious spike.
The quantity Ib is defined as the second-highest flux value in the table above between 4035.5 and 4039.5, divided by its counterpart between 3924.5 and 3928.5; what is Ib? 1.02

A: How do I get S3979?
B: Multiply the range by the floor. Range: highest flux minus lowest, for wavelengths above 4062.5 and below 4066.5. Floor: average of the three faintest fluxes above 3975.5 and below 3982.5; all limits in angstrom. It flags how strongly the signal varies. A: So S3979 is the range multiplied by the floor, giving 0.17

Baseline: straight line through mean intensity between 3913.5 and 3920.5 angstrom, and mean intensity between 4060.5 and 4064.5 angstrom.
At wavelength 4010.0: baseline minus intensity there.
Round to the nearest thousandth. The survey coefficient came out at -0.077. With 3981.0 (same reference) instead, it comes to -0.141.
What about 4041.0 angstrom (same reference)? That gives -0.126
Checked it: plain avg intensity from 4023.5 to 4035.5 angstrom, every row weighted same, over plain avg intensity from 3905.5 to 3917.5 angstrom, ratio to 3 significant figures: 1.00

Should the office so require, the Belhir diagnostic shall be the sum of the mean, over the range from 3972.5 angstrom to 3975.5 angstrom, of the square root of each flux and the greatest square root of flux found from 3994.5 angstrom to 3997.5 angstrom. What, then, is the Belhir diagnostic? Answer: 2.04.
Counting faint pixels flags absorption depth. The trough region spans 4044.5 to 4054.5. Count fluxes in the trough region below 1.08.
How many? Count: 5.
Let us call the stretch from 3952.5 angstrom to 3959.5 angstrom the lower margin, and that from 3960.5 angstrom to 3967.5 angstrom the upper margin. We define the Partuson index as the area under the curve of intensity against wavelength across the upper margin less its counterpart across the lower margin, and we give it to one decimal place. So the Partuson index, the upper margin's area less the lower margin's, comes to 1.5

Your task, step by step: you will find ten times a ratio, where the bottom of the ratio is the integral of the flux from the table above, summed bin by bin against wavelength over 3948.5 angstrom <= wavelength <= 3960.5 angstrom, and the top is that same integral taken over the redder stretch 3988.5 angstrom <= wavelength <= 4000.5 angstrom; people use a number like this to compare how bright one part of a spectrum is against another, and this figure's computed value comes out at 9.9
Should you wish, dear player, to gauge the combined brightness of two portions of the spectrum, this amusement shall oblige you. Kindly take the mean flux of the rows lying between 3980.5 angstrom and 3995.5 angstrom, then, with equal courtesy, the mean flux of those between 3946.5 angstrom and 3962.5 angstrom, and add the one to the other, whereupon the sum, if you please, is 2.24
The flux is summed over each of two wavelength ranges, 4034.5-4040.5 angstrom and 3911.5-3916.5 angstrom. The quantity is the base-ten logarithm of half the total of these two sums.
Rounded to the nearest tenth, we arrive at 0.8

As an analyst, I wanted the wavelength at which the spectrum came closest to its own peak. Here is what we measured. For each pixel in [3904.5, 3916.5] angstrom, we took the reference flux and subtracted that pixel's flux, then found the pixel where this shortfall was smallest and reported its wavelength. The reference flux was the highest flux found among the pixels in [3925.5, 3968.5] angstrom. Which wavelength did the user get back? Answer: 3909.0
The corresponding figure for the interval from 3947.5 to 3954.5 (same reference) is 3950.0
